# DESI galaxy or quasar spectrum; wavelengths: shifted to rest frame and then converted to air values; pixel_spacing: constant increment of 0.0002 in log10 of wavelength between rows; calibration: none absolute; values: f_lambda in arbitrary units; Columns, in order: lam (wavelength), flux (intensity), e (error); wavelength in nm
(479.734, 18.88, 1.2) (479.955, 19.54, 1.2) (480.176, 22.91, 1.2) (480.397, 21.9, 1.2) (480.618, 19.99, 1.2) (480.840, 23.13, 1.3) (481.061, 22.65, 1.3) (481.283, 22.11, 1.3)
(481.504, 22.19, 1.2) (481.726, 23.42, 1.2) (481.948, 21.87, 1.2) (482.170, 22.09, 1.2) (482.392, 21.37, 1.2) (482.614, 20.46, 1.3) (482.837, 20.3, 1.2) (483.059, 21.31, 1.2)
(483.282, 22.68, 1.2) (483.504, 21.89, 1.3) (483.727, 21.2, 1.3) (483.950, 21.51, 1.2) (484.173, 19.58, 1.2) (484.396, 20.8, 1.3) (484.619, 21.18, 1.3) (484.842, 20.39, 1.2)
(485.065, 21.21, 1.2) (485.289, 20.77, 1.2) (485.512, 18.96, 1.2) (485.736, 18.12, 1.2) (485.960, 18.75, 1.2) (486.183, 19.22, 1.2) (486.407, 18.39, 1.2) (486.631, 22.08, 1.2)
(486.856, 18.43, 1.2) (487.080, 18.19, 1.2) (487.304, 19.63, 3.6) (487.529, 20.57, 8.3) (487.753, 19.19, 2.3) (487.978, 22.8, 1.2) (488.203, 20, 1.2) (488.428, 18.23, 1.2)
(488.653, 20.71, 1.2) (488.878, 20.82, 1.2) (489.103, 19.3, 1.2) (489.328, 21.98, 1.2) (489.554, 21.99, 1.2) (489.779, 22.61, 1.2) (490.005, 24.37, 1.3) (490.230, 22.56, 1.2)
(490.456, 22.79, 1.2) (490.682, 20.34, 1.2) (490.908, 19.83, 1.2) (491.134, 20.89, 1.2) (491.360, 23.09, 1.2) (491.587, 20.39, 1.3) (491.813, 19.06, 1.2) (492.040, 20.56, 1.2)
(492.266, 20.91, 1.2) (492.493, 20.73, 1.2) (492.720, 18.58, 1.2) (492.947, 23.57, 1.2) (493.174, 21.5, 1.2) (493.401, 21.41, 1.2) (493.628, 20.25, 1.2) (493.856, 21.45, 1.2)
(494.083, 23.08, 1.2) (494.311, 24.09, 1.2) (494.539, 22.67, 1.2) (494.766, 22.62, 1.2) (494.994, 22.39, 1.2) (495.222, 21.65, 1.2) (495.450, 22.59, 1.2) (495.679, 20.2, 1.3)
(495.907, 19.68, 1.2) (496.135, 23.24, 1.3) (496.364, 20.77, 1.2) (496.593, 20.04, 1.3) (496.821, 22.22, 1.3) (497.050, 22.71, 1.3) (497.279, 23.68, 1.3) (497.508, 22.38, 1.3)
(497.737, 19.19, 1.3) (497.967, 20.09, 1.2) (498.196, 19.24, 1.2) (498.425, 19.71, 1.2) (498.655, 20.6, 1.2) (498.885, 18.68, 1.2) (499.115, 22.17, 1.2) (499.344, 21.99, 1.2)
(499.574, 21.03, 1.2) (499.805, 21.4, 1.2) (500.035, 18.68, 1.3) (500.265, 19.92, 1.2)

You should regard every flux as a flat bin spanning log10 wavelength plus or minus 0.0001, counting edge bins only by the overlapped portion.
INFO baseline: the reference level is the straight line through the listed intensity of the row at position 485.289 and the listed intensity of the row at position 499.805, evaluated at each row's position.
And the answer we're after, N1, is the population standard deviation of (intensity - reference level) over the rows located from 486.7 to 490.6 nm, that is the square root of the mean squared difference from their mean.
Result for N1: 1.8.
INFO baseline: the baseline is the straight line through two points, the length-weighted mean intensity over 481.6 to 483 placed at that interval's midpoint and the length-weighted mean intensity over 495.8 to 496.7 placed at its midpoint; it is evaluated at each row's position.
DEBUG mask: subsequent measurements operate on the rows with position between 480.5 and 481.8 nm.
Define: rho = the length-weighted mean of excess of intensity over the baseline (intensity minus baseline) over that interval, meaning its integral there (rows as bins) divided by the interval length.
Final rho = 0.6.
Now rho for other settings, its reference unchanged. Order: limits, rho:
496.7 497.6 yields 1.8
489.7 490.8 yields 1.3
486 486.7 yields -1.7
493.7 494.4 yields 1.6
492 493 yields -0.4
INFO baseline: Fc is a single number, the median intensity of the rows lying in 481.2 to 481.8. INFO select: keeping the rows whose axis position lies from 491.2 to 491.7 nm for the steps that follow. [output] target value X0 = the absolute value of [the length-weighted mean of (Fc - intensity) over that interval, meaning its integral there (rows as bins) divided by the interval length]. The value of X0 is 0.53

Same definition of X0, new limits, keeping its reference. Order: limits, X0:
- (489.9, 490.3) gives 1.36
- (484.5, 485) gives 1.37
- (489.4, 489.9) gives 0.12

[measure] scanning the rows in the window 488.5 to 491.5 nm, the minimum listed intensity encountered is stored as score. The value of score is 19.3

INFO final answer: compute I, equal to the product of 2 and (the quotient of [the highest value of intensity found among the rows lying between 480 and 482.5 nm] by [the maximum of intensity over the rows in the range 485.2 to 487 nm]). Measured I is 2.12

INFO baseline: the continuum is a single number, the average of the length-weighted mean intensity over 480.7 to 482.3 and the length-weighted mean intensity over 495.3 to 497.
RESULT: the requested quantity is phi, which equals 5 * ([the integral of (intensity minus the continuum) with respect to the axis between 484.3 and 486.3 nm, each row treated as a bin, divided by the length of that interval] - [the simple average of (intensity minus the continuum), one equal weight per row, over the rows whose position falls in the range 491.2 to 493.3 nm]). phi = -5.1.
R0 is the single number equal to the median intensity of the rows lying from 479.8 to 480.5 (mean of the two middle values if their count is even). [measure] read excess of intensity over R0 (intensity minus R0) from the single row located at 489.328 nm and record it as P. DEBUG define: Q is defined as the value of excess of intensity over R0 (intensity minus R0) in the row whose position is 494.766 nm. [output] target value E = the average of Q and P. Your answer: 0.4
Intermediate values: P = 0.08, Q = 0.7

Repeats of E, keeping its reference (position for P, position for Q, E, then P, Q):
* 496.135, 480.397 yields 0.7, 1.34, 0.0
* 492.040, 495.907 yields -1.8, -1.34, -2.2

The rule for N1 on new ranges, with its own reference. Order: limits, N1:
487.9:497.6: 1.5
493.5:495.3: 1.1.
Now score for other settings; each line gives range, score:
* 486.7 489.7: 18.19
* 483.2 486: 18.12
